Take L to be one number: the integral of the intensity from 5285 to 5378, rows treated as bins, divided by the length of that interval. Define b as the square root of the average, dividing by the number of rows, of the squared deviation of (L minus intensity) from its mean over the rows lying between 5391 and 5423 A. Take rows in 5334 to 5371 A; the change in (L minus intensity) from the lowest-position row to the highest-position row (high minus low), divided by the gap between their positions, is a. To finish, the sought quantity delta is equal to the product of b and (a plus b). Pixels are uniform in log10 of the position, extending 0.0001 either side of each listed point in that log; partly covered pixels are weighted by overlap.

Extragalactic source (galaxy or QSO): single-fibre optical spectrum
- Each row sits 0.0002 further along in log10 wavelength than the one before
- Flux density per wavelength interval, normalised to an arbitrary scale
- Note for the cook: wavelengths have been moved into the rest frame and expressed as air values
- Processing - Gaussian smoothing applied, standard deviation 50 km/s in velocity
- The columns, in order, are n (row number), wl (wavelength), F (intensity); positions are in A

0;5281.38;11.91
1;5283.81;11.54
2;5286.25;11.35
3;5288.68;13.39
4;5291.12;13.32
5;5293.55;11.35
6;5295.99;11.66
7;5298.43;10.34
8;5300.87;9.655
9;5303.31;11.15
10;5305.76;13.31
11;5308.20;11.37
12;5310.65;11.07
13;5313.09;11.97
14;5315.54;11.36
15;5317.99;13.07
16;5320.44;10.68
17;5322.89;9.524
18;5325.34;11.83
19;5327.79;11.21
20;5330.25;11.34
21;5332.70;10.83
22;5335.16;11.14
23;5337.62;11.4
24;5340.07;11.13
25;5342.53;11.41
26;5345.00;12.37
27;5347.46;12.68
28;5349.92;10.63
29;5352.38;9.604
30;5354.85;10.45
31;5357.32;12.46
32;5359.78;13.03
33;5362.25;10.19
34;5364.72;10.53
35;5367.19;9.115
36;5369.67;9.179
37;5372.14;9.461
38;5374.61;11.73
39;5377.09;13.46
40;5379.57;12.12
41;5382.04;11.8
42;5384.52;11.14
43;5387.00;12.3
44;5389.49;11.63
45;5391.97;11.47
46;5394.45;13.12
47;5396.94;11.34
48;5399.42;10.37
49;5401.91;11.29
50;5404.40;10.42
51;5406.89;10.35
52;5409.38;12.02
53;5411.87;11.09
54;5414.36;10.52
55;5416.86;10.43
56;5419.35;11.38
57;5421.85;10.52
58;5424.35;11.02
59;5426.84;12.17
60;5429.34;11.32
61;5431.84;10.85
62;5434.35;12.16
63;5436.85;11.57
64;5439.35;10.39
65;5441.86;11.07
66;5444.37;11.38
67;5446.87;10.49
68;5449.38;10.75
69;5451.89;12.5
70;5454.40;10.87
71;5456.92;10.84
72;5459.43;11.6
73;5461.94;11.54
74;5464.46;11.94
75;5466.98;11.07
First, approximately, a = 0.06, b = 0.8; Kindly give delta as 0.65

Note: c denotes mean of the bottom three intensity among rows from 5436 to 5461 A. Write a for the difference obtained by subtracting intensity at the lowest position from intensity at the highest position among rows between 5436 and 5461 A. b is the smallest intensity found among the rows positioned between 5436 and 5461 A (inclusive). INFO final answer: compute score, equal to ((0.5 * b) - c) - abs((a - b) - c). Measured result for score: -26.3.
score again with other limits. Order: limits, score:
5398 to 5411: -24.3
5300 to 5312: -24.7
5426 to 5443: -27.8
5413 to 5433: -25.9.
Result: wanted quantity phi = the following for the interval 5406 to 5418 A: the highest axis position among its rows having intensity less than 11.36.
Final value 5416.86 A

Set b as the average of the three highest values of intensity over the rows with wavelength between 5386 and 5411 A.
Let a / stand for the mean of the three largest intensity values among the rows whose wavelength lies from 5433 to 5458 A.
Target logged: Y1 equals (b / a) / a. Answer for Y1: 0.086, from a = 12.1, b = 12.5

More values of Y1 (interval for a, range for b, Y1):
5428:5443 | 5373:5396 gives 0.095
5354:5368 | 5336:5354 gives 0.084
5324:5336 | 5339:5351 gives 0.093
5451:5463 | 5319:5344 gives 0.082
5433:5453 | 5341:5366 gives 0.087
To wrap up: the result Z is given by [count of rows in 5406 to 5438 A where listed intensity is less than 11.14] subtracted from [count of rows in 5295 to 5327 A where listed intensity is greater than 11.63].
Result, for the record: -2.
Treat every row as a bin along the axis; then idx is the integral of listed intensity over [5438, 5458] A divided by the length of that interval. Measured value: 11.0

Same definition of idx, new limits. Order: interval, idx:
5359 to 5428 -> 11.2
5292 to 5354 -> 11.3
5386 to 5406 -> 11.5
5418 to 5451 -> 11.2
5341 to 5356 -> 11.2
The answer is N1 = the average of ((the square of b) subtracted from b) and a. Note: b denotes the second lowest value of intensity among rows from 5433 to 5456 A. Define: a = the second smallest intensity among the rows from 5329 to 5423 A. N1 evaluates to -45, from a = 9.179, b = 10.49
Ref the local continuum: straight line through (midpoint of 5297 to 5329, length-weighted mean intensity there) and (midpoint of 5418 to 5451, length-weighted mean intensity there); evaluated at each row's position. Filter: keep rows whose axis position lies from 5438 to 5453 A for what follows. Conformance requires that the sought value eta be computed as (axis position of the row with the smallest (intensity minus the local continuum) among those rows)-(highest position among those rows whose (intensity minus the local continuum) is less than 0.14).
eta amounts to -10.0 A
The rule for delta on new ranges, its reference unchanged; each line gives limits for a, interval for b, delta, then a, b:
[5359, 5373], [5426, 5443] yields 0.55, 0.29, 0.6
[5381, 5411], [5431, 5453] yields 0.47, -0.01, 0.7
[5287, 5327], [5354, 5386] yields 1.98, 0.04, 1.4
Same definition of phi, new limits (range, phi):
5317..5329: 5327.79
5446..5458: 5456.92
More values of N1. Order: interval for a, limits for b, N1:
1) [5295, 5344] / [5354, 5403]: -33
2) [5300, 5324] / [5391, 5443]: -44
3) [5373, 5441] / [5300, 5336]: -37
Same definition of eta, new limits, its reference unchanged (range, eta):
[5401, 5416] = -7.5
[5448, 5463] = -7.5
